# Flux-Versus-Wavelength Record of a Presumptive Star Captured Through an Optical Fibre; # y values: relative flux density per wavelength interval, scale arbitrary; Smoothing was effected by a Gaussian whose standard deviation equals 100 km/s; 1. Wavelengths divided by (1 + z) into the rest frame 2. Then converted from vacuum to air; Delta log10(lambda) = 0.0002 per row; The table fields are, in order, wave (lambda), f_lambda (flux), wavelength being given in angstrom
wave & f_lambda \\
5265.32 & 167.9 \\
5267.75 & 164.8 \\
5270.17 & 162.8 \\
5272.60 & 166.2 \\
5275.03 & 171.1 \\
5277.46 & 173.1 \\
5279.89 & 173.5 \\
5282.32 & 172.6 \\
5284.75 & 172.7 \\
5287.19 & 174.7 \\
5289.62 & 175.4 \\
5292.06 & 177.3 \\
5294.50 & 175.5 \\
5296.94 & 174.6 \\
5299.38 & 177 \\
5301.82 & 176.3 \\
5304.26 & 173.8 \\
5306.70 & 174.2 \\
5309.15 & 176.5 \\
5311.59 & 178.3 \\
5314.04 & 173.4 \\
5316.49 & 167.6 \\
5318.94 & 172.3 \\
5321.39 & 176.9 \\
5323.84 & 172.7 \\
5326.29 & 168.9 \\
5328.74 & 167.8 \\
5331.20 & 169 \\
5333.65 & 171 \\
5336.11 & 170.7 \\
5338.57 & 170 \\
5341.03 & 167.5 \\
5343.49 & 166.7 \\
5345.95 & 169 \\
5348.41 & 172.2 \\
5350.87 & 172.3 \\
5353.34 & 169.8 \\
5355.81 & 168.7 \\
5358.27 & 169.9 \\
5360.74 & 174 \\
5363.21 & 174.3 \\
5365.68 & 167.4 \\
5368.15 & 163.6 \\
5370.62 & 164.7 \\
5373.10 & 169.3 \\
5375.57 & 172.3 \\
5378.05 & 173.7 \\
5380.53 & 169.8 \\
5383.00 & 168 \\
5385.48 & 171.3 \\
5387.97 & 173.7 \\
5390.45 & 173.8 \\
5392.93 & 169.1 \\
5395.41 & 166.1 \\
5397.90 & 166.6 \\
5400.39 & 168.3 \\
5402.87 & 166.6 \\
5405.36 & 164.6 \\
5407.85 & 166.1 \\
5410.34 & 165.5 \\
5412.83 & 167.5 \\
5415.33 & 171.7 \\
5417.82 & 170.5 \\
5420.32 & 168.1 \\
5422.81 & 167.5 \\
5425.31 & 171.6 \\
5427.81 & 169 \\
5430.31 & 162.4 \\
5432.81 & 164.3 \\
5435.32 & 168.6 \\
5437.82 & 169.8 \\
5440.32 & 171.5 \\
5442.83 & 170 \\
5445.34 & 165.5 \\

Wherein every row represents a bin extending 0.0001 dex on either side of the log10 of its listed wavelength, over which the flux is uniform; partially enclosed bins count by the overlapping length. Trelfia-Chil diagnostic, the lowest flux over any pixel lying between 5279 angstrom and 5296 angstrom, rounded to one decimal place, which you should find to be 172.6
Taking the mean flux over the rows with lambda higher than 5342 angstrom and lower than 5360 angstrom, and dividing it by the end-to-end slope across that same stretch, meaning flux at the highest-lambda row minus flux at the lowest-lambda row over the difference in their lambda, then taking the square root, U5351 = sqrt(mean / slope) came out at 28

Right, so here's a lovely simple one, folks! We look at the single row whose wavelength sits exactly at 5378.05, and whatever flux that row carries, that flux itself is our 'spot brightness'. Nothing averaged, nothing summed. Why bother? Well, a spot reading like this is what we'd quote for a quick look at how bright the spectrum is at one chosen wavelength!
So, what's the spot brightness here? 173.7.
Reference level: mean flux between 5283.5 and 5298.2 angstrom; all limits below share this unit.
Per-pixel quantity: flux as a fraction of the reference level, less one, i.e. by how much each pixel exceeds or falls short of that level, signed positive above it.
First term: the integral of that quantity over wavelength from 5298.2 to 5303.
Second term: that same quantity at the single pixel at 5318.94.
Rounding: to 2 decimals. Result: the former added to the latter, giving 0.03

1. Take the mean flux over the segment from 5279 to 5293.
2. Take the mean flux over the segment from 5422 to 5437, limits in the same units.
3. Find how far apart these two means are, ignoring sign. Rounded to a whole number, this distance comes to 7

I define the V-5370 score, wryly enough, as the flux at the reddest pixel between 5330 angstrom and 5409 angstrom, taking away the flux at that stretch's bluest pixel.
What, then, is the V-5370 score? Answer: -2.9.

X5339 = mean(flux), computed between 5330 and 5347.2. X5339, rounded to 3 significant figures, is 169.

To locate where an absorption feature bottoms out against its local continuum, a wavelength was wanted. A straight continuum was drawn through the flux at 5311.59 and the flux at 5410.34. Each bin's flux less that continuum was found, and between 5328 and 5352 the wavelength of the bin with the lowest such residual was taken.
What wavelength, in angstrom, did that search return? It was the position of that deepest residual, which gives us 5328.74 angstrom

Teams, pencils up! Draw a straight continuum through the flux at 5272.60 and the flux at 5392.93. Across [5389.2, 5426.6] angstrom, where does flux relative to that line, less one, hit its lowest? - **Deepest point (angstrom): 5405.36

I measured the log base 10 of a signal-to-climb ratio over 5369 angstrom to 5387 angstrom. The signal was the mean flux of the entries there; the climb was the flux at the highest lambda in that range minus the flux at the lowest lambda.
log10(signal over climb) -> 1.4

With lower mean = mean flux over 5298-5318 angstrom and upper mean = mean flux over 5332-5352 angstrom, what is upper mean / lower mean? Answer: 0.973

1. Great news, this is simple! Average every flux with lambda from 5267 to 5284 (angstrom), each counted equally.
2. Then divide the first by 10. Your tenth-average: 16.9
